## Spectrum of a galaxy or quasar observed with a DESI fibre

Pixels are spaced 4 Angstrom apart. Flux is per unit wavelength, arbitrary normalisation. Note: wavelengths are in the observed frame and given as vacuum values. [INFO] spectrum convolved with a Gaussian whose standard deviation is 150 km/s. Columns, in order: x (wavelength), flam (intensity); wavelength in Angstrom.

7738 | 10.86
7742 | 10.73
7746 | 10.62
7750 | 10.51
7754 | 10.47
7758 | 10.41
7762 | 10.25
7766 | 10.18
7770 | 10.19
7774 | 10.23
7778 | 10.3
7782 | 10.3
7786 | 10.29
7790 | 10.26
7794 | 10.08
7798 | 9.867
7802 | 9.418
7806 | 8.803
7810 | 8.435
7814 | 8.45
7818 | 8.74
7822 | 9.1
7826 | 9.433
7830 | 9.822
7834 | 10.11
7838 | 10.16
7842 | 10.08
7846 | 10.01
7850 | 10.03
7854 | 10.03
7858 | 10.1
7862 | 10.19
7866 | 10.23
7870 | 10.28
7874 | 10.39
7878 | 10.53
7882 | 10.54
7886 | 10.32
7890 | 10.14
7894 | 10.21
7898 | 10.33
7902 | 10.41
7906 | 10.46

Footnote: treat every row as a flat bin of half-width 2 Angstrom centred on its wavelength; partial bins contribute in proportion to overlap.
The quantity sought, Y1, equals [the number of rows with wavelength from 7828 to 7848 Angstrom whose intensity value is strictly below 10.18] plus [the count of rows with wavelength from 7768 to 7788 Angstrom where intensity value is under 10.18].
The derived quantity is 5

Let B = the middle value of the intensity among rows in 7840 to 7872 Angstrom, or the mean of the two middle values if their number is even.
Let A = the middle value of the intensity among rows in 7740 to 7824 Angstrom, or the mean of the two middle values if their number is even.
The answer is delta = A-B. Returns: 0.14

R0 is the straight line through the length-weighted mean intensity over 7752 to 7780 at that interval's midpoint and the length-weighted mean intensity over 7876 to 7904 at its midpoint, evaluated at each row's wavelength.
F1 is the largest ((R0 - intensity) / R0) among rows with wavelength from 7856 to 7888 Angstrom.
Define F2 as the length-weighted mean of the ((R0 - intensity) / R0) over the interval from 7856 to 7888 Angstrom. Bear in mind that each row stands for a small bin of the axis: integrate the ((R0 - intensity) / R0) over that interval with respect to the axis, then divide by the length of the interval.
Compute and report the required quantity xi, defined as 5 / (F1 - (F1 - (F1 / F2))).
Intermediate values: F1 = 0.02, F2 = 0.00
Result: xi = 0.5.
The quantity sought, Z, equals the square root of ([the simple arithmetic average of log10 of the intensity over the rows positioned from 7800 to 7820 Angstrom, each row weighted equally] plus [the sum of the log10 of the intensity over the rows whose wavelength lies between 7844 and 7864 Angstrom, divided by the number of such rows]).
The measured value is 1.39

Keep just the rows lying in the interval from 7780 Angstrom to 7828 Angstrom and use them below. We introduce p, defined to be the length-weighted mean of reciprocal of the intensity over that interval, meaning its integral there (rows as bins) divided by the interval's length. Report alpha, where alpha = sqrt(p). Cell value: 0.327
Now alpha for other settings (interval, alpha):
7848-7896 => 0.312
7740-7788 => 0.311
